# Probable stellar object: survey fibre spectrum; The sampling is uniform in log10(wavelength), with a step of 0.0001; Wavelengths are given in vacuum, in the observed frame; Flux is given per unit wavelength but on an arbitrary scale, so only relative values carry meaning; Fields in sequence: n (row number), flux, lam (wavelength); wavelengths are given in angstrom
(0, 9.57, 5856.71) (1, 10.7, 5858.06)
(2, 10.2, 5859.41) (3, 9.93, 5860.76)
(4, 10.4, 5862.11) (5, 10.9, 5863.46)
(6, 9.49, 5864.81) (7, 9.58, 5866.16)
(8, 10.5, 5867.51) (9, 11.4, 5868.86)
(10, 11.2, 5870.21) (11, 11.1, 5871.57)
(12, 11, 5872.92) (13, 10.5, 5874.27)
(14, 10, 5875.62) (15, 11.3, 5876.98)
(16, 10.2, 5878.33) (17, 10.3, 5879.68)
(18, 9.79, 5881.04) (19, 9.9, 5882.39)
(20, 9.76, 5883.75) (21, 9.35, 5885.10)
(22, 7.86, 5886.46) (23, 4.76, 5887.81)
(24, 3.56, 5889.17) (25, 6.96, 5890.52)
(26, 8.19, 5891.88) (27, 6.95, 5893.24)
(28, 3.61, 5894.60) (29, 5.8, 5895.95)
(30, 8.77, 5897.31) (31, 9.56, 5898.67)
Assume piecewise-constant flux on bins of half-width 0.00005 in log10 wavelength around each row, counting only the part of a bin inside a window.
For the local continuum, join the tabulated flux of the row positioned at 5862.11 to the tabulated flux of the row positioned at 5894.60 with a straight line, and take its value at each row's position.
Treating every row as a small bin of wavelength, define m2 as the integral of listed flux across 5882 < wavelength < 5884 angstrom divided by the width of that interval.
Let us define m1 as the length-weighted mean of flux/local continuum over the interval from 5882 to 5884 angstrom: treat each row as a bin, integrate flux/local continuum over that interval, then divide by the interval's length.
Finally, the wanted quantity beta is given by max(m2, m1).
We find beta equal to 9.8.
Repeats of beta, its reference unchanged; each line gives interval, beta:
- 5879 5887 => 9.5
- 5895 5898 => 7.0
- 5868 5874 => 11.1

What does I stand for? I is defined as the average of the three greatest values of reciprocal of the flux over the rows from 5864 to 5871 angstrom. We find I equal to 0.102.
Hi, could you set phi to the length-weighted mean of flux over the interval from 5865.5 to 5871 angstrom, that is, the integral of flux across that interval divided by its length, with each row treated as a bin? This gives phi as 10.7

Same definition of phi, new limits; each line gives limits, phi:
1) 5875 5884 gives 10.2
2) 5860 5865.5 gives 10.2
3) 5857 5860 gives 10.3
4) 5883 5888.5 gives 7.9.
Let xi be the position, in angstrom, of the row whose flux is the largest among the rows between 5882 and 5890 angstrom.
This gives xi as 5882.39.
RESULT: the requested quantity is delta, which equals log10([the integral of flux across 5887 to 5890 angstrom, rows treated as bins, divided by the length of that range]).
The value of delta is 0.652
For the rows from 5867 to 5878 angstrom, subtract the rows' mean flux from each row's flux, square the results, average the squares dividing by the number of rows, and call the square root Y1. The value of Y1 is 0.46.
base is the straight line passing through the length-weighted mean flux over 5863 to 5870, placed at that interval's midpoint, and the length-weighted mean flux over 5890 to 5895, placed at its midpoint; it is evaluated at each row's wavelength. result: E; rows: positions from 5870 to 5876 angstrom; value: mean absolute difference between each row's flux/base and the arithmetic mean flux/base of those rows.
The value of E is 0.02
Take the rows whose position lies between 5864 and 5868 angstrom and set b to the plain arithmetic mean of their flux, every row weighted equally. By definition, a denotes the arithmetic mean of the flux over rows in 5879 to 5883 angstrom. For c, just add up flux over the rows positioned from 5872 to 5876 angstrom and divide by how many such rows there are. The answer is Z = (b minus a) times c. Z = -1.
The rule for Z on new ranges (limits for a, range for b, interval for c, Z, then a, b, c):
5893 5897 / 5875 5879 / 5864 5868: 50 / 5.5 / 10.5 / 9.9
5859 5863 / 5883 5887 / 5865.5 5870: -12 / 10.2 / 9.0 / 10.5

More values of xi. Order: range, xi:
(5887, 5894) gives 5891.88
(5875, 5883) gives 5876.98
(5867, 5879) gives 5868.86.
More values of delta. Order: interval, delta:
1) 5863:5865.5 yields 1.006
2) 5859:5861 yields 1.003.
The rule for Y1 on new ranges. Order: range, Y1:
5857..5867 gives 0.50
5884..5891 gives 2.09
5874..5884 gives 0.47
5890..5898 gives 1.68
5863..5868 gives 0.60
